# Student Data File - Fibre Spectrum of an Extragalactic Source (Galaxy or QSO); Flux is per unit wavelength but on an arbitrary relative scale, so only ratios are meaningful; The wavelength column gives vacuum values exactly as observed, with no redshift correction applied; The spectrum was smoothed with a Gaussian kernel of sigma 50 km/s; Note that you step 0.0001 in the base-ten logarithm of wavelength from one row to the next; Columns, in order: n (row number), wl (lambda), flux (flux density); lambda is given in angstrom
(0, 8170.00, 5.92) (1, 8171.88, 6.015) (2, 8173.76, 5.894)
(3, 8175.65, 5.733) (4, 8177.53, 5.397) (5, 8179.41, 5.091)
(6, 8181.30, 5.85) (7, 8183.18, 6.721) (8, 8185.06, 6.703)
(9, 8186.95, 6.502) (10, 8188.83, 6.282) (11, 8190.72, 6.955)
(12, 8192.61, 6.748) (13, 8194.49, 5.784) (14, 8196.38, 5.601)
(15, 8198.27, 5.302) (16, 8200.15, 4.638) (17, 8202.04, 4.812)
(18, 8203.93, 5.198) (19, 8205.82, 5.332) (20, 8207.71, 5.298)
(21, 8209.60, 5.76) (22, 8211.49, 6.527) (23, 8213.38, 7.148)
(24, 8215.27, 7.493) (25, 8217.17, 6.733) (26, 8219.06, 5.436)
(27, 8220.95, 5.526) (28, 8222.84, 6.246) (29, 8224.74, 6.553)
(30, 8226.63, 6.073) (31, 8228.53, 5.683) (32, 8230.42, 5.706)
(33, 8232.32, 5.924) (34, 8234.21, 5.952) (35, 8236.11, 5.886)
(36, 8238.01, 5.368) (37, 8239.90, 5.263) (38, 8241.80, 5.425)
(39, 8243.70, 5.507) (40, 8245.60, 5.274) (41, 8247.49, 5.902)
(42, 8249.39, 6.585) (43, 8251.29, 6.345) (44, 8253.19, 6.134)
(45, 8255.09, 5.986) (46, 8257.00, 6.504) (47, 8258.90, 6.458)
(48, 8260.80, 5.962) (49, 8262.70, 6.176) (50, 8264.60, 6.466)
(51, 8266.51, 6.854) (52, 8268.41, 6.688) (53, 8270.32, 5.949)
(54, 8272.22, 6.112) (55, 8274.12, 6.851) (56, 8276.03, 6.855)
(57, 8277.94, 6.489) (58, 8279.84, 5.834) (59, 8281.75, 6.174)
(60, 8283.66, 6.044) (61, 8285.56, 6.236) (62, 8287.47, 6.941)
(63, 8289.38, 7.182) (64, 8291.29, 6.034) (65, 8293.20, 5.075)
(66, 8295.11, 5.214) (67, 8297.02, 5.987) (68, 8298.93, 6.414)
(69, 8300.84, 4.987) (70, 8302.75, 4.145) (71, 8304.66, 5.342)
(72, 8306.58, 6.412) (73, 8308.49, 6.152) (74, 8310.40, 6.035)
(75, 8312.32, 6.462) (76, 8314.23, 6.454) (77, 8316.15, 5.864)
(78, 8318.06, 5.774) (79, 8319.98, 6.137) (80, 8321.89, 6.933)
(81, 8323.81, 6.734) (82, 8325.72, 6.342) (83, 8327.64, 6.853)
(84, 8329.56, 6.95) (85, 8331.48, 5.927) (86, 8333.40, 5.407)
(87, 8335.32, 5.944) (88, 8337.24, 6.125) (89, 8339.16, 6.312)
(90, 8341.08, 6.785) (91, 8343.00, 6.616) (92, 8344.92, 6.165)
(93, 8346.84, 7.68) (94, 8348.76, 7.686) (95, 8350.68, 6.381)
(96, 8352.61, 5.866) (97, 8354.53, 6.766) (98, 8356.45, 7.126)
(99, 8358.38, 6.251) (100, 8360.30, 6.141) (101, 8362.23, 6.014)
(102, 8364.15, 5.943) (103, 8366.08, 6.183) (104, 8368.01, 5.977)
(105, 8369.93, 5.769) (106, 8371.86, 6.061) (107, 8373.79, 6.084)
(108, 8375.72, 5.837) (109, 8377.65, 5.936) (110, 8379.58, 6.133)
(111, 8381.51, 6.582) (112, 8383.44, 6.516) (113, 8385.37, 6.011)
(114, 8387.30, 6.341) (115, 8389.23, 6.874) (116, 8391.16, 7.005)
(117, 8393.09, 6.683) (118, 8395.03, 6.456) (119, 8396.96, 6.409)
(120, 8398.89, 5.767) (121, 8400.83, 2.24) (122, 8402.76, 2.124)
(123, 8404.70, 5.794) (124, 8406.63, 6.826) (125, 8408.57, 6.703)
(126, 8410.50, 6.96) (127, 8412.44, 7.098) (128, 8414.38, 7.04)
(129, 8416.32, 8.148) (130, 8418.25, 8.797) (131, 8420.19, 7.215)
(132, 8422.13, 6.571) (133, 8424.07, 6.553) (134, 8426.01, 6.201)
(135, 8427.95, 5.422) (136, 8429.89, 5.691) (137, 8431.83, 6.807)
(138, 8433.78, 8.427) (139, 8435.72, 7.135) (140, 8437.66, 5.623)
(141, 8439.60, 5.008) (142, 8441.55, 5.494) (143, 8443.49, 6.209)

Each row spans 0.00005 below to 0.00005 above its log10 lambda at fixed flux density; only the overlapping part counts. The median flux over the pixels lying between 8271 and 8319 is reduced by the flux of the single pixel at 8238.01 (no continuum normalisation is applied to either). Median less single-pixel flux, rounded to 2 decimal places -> 0.74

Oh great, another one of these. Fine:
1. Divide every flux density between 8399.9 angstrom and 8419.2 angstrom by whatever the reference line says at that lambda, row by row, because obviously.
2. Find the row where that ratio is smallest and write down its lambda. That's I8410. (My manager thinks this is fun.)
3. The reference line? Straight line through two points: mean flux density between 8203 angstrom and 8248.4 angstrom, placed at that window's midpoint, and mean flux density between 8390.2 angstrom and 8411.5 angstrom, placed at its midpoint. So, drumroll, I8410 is 8402.76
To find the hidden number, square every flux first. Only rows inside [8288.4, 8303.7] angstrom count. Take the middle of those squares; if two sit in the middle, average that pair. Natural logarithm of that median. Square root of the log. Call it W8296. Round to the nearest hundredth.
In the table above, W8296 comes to 1.86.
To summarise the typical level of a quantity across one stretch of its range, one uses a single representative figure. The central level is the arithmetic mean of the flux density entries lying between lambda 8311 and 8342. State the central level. 6.3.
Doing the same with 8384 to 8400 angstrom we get 6.4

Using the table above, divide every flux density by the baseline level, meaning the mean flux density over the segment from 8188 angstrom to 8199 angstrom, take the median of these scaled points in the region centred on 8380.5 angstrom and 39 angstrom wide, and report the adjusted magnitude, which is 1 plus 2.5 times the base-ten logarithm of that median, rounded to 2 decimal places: 1.00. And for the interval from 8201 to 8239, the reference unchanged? 0.95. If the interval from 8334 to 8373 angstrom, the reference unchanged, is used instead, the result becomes 1.01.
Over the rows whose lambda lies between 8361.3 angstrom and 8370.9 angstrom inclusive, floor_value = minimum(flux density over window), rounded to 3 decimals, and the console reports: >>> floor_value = 5.769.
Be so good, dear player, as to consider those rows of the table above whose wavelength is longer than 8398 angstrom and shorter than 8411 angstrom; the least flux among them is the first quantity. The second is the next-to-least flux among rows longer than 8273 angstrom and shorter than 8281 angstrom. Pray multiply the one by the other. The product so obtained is 14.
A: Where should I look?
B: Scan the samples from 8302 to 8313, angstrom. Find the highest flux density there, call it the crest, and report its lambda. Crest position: 8312.32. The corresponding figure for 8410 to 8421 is 8418.25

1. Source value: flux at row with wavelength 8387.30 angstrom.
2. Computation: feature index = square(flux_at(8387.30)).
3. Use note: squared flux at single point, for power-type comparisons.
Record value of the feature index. 40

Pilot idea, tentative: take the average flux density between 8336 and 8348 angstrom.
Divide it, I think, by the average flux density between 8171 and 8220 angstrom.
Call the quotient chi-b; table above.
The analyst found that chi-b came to 1.11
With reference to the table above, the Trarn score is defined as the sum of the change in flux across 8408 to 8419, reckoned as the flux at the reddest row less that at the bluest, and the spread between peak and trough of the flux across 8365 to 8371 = 2.51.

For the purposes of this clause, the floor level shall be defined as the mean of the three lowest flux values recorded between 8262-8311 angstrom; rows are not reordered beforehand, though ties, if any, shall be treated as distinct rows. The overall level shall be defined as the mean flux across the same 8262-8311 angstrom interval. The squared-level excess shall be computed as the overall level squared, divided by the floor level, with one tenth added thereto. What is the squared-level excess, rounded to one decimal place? 8.0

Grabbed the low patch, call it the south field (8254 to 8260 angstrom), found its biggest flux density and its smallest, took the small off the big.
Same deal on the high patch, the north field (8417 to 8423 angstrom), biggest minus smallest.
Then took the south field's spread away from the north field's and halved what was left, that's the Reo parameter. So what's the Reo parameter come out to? 0.85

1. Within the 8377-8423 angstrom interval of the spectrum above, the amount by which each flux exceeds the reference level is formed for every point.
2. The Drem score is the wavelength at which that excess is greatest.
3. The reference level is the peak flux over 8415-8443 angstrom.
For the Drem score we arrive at 8418.25 angstrom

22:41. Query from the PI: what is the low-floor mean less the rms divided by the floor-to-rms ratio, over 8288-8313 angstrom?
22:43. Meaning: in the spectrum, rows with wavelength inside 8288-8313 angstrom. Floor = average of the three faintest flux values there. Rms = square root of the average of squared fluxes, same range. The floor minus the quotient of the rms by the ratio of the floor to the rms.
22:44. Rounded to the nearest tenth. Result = -2.5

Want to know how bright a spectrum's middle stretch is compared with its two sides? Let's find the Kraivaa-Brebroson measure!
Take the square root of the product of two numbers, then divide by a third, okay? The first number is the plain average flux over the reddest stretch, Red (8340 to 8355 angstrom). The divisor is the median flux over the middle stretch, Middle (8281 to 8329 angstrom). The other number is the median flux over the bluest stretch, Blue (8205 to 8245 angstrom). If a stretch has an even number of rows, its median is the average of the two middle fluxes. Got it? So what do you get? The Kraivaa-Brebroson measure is 1.013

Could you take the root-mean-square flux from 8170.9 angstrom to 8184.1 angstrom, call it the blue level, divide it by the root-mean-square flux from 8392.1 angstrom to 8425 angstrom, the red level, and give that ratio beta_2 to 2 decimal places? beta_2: 0.89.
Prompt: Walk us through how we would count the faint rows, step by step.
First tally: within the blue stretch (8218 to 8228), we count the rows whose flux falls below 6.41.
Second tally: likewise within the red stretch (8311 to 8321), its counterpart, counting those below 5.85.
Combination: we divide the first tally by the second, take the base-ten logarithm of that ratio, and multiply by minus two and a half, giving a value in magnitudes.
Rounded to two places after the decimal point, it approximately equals -1.51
